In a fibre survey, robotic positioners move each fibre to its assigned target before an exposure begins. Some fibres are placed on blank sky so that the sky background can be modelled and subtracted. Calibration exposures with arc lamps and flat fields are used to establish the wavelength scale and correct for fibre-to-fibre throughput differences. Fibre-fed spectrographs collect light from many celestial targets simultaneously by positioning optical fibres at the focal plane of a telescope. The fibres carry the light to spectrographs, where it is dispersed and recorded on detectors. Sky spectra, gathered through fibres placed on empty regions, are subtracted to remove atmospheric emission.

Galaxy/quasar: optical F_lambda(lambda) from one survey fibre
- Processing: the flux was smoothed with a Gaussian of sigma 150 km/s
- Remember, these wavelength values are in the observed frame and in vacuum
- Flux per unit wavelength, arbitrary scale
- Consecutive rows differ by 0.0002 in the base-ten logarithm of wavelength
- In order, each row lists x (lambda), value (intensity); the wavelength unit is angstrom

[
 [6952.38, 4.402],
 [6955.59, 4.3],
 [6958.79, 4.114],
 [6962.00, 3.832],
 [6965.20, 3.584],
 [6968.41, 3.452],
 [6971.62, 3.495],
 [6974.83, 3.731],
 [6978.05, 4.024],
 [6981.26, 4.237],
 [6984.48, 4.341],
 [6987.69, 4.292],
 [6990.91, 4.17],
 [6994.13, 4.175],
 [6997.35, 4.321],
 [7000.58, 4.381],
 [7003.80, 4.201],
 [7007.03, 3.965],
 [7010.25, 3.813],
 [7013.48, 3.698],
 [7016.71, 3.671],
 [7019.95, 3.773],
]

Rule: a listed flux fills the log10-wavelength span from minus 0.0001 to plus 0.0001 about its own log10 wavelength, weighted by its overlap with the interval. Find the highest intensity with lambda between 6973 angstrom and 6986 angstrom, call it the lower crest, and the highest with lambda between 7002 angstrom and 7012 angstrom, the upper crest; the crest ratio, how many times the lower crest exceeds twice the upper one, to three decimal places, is 0.517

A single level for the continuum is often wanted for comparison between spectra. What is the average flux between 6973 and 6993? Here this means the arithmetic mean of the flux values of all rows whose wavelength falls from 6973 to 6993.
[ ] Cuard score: 4.13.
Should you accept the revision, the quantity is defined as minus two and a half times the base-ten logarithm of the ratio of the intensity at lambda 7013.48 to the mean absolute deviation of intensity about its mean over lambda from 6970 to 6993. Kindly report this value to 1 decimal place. -2.9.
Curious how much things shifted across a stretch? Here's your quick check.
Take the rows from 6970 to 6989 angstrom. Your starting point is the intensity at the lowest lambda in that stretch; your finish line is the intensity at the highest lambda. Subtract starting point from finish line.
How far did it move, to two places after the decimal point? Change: 0.80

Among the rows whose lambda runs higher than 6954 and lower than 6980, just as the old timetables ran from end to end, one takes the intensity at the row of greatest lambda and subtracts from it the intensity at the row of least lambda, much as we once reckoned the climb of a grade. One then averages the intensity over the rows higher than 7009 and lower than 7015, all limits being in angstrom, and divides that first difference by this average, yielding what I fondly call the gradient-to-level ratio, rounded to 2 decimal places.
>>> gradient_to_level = -0.07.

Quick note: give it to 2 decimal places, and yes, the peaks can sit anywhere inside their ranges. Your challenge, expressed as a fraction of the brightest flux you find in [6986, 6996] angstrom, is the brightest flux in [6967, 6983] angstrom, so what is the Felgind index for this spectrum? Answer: 0.99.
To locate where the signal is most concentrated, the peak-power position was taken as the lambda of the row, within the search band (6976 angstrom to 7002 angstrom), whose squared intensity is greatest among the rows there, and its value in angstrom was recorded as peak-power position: 7000.58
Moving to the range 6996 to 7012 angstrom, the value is 7000.58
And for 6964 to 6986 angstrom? 6984.48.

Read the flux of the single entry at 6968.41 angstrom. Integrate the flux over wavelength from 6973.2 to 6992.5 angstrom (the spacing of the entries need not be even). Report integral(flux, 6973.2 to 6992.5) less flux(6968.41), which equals 76.3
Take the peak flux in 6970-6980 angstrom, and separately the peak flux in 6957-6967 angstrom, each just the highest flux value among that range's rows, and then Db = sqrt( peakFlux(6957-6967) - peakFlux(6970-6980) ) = 0.30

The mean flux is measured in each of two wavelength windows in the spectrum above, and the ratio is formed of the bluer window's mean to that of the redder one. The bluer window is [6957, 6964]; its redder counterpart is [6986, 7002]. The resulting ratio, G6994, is 0.93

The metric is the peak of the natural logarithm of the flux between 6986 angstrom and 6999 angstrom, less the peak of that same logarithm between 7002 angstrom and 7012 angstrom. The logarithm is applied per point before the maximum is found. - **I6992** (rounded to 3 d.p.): 0.028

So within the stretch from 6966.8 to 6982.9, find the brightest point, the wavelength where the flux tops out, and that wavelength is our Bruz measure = 6981.26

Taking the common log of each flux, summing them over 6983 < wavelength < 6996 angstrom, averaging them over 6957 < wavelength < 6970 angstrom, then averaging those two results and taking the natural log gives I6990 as 0.433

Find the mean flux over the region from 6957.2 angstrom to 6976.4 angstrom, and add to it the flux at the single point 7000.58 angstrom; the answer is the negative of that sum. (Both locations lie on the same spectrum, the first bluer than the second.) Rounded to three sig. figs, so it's -8.08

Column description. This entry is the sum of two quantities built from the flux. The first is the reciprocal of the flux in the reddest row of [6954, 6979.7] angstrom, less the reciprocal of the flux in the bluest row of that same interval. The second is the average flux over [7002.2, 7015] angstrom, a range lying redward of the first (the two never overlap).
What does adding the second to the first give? 3.94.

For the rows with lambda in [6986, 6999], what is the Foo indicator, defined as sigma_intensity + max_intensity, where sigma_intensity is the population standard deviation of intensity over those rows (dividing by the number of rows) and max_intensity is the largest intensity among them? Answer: 4.39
